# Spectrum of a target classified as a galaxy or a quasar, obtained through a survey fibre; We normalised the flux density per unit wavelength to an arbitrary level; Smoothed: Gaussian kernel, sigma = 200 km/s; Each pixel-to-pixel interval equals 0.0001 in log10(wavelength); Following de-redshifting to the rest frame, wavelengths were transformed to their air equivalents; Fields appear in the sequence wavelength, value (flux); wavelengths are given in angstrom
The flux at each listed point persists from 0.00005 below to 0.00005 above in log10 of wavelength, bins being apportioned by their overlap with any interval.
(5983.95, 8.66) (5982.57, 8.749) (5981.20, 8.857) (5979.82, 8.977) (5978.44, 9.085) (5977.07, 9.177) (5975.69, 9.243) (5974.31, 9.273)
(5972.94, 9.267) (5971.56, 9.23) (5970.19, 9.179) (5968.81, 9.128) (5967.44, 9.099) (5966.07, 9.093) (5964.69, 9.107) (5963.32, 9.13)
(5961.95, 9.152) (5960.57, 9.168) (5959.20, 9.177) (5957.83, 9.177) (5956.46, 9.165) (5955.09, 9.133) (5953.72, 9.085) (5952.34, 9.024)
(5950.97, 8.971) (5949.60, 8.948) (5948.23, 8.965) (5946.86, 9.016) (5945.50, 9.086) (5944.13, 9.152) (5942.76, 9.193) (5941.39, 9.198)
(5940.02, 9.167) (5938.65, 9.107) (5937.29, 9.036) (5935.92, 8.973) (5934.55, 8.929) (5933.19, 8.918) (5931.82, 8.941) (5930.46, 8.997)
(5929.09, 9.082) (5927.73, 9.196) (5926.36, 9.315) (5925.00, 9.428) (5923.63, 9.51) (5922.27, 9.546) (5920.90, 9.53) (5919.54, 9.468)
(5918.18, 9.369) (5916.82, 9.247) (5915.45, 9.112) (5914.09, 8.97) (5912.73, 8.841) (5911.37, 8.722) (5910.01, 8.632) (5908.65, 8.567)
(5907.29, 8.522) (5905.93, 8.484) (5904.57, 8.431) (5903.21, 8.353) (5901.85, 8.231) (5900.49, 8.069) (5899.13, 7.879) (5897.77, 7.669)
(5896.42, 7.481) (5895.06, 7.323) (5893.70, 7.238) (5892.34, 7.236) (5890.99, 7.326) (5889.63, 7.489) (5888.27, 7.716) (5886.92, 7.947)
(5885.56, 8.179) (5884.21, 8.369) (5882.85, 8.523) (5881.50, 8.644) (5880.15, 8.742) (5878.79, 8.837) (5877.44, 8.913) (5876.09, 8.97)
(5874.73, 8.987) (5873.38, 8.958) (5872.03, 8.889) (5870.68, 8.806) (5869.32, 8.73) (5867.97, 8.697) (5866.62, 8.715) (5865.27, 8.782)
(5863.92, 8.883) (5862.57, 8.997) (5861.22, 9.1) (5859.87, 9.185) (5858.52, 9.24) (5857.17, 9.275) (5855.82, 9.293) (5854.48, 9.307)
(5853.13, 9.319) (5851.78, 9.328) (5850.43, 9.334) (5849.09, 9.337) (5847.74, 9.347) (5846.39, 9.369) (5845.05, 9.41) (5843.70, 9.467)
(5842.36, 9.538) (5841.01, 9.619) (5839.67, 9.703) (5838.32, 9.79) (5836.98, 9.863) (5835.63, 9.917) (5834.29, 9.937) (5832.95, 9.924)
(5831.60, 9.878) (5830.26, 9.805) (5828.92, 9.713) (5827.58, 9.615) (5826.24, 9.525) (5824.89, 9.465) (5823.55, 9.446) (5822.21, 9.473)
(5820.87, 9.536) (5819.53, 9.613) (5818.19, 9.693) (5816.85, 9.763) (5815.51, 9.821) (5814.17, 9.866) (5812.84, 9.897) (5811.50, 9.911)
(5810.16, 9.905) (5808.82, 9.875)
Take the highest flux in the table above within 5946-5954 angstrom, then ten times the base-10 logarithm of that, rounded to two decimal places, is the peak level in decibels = 9.58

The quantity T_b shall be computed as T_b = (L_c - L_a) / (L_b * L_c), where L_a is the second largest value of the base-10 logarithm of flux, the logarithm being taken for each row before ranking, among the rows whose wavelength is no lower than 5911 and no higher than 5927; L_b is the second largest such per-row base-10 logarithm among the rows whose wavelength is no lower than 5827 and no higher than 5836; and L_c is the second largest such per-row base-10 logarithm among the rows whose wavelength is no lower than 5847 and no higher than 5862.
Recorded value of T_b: -0.009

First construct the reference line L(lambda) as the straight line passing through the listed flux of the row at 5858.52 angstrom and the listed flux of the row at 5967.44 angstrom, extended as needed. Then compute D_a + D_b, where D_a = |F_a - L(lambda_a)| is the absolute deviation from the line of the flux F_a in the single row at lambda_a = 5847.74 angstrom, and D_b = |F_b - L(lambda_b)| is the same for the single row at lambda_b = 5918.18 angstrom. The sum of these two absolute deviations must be 0.3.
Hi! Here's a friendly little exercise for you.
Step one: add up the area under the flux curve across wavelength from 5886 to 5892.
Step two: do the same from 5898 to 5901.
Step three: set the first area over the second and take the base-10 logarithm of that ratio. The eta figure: 0.28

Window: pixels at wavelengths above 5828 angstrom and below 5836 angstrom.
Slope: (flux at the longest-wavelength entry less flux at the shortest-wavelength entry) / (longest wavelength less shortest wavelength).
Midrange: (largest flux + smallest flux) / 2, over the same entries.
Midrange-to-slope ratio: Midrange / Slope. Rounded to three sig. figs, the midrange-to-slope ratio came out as 323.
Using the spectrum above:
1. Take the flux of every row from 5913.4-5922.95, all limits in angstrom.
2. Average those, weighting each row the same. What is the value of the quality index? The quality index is 9.32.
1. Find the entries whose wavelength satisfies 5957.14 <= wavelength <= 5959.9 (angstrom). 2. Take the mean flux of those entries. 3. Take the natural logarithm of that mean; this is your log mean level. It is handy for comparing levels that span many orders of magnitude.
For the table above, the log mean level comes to 2.22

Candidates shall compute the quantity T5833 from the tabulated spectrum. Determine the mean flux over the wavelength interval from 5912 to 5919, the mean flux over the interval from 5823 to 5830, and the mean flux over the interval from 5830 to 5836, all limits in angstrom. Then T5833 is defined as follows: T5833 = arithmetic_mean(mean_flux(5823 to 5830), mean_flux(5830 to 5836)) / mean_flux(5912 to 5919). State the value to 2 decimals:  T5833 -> 1.07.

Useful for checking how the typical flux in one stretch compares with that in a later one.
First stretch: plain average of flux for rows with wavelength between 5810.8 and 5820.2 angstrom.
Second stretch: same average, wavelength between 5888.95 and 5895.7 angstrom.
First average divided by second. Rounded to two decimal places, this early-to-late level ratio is 1.34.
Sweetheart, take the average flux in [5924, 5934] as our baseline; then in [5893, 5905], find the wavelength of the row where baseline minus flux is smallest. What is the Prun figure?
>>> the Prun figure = 5904.57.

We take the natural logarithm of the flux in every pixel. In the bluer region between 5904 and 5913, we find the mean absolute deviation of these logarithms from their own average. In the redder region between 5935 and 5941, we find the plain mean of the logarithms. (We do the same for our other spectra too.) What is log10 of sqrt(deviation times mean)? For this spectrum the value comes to -0.77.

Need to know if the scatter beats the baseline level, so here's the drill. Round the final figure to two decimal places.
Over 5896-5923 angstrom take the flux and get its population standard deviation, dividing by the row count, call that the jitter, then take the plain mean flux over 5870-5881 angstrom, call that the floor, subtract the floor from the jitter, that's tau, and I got -8.29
